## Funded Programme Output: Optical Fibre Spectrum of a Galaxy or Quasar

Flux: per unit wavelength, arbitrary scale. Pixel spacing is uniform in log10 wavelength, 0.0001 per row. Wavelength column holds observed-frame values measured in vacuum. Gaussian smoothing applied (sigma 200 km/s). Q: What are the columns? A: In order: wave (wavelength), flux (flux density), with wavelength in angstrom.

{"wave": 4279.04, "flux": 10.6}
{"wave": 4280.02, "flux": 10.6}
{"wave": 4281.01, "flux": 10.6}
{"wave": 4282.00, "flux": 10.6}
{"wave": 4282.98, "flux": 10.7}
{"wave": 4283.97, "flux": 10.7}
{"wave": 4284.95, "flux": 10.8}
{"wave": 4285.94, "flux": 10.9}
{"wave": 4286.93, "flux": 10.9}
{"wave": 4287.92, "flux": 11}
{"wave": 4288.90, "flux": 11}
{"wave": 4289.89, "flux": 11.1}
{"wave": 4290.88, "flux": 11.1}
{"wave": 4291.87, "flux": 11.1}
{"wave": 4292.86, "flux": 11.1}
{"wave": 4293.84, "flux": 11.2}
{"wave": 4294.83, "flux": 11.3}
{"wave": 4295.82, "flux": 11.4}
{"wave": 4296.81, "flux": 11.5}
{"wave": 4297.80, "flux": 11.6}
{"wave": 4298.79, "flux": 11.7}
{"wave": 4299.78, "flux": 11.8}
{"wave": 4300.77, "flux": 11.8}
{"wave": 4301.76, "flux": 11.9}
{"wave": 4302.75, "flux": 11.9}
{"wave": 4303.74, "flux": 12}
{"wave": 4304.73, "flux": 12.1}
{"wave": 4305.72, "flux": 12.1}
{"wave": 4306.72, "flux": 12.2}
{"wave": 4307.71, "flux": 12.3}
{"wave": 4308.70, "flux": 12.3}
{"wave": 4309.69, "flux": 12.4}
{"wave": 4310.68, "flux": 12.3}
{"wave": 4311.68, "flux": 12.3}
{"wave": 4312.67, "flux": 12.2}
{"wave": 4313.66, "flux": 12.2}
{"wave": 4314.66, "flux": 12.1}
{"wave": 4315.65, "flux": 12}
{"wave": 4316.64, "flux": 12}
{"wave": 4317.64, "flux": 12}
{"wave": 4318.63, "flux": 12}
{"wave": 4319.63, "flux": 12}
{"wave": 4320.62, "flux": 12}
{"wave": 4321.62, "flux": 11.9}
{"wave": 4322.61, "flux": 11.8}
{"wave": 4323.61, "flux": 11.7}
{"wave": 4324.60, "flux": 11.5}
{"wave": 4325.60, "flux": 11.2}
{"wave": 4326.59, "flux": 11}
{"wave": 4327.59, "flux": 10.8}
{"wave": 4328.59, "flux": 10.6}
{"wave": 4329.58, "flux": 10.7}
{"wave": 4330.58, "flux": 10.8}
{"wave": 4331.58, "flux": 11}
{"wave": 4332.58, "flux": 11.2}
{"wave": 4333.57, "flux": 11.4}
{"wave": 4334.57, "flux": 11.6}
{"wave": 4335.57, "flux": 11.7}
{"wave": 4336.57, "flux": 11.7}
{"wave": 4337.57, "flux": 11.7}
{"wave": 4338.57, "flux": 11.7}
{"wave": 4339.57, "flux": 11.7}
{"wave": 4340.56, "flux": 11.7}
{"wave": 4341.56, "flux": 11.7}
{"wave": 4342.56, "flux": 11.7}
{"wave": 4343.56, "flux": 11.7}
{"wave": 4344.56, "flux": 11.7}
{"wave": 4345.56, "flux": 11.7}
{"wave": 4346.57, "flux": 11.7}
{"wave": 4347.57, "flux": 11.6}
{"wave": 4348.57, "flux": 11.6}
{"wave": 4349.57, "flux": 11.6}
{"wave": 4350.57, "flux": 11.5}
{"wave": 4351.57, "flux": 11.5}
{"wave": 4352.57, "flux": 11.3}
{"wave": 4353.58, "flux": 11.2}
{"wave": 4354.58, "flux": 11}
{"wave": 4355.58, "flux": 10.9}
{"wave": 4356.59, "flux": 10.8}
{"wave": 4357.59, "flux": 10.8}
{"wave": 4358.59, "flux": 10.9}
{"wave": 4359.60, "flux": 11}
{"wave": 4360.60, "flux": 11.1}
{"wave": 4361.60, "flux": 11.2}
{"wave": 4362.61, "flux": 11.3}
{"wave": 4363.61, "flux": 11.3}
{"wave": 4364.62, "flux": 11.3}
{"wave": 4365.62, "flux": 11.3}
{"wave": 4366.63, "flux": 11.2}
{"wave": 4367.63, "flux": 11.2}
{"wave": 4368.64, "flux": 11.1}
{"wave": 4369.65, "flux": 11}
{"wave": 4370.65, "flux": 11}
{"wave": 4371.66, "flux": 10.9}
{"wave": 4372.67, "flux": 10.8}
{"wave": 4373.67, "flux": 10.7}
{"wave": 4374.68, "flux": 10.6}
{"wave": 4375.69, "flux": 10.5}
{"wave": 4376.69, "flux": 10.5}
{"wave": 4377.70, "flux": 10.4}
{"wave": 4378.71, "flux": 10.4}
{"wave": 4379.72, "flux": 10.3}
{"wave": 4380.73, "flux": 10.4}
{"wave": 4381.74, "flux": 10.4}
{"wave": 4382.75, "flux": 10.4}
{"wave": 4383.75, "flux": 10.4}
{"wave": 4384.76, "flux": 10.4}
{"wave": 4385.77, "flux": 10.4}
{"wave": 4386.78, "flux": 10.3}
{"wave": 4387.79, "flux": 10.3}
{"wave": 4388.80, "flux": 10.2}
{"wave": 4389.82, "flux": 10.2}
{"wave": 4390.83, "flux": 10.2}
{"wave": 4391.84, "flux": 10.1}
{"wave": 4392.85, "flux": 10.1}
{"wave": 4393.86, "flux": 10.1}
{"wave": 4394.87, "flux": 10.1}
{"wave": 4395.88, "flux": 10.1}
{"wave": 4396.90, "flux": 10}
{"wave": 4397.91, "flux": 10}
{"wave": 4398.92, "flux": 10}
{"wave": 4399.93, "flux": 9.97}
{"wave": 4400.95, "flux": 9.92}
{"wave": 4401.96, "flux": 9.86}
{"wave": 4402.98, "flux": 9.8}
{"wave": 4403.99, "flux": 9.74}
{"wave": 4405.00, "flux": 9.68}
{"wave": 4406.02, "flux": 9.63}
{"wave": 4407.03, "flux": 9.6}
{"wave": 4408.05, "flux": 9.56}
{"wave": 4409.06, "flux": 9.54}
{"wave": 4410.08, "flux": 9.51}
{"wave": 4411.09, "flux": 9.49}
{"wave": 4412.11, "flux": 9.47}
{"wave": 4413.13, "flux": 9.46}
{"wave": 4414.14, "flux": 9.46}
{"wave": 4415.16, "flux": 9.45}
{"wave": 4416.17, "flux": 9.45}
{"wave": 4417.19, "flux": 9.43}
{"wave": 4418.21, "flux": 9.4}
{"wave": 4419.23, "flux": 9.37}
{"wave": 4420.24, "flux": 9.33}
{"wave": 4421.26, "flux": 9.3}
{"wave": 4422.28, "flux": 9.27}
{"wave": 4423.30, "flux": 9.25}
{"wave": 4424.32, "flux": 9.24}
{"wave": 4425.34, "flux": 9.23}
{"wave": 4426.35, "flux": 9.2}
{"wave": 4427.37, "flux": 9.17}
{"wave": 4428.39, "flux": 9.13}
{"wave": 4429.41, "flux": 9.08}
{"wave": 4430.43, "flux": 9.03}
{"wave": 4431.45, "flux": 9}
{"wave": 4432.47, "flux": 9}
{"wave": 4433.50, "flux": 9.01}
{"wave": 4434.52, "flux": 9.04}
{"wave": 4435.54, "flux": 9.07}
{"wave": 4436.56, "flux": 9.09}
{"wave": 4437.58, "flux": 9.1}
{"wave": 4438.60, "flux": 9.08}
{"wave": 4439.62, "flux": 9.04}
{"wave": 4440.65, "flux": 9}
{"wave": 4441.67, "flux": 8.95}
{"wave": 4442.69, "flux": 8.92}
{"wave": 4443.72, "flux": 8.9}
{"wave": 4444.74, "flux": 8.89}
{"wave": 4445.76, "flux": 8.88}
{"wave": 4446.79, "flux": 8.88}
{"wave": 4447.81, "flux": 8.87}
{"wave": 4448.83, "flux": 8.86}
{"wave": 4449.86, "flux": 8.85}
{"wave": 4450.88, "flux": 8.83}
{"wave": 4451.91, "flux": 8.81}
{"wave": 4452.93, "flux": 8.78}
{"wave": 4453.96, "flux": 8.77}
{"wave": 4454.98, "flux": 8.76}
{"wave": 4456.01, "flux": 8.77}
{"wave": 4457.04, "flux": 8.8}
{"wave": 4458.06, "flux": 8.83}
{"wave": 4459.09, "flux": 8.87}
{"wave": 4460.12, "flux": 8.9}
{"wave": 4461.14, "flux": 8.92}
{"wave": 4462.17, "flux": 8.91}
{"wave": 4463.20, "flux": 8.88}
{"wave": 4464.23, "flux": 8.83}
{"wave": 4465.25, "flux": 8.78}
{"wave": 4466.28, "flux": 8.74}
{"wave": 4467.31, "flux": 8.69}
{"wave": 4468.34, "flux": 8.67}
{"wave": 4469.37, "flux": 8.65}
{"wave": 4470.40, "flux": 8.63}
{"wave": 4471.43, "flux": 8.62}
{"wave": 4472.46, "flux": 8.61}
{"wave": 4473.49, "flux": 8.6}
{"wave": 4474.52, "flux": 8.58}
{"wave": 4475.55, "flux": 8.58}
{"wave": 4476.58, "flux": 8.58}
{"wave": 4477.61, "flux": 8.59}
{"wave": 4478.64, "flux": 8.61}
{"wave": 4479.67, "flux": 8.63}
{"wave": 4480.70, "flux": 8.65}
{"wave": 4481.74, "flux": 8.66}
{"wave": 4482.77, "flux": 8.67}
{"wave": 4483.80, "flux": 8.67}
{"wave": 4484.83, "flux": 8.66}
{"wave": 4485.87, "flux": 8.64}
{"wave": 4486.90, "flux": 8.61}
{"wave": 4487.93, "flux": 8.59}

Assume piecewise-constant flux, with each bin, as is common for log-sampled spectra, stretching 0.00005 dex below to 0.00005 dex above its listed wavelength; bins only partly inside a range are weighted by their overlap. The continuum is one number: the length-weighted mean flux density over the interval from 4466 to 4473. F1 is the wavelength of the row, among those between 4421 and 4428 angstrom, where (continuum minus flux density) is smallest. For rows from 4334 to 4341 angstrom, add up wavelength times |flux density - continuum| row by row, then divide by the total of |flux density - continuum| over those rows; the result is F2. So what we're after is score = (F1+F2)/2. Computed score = 4379.4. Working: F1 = 4421.26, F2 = 4337.6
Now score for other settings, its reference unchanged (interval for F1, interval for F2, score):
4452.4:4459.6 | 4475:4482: 4468.2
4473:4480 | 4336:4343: 4409.6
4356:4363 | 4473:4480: 4419.4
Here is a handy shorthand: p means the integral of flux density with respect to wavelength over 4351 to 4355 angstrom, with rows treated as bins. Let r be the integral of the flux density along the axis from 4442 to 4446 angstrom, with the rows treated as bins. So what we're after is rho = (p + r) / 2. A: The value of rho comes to 40.3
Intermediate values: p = 45.0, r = 35.6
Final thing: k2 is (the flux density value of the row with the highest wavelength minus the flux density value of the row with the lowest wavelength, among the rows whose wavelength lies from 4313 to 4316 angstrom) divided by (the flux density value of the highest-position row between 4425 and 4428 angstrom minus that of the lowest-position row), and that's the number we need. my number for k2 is 3.3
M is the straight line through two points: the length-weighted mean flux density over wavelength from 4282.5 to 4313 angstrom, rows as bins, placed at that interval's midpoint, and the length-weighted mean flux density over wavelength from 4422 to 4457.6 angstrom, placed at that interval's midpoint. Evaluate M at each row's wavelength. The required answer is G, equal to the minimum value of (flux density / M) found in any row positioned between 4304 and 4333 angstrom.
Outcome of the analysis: 0.963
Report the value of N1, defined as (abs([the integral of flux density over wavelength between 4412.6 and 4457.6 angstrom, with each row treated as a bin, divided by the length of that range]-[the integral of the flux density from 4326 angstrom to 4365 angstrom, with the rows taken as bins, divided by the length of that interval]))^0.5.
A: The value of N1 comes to 1.50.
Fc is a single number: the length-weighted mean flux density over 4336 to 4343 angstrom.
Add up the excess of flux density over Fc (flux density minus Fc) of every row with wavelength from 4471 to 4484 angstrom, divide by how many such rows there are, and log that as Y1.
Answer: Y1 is -3.1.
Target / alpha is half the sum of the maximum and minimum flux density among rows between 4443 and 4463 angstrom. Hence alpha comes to 8.8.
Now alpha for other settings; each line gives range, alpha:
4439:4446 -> 9.0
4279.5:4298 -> 11.1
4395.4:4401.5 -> 10.0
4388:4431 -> 9.6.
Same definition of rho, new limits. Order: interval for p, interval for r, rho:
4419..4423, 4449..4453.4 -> 38.0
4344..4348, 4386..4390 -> 43.8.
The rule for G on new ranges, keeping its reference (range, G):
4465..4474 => 1.024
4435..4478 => 0.998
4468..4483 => 1.024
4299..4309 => 1.023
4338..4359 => 1.029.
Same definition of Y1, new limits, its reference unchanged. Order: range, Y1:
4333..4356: -0.2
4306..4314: 0.6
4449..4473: -2.9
